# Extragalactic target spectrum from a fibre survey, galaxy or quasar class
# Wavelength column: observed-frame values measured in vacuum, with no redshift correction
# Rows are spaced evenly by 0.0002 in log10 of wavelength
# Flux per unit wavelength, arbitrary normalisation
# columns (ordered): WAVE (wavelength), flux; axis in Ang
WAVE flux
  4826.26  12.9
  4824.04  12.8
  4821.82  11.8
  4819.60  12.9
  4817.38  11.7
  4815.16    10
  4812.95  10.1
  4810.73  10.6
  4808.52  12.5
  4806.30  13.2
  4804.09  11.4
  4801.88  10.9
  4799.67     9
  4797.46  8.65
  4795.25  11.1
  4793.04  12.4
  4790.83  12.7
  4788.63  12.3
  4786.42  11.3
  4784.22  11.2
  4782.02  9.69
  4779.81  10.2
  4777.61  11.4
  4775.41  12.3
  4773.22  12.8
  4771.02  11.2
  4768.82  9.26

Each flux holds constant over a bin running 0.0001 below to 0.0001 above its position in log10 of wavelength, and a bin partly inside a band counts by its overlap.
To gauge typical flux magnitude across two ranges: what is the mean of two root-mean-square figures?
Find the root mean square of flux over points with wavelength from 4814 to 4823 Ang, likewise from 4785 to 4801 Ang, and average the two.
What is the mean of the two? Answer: 11.4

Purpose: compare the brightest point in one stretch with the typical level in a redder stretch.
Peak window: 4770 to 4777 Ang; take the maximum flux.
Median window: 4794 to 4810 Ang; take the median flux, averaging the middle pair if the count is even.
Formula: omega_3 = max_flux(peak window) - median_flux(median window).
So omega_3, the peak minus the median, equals 1.7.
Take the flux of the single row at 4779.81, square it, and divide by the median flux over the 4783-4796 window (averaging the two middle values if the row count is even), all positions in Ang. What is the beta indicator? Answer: 8.8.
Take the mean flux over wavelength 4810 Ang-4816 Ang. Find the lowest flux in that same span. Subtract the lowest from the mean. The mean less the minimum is 0.2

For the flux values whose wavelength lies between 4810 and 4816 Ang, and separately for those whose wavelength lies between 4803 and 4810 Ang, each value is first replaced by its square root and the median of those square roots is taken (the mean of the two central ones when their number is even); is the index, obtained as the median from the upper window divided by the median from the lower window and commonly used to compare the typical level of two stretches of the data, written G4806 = 0.90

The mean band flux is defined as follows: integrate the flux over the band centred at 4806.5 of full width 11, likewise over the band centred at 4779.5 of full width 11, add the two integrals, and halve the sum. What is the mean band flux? 125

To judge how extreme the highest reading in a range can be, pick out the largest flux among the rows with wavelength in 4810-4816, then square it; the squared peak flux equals 112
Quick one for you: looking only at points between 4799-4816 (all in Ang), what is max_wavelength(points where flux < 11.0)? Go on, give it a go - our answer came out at 4815.16 Ang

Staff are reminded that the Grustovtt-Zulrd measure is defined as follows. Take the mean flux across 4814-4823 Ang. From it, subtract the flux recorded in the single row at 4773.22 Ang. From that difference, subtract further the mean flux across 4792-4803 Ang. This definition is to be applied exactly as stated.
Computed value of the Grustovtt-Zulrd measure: -11.6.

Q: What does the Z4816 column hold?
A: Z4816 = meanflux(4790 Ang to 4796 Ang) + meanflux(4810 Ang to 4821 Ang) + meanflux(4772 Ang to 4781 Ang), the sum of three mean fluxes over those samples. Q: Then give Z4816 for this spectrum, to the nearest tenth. 34.8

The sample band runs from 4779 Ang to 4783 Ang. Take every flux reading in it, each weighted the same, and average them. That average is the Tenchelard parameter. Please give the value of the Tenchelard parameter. 9.9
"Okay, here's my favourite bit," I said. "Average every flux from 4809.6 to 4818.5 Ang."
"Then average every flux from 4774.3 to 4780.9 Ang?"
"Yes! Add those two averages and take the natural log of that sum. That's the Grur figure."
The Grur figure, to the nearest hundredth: 3.09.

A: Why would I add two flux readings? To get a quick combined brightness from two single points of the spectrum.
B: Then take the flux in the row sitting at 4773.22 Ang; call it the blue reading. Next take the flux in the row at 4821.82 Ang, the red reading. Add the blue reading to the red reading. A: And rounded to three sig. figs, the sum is 24.6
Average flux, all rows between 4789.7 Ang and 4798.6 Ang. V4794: 11.2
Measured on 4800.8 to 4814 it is 11.5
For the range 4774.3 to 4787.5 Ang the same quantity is 11.0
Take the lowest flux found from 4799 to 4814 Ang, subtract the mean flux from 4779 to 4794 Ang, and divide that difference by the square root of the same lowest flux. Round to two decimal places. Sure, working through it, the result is -0.80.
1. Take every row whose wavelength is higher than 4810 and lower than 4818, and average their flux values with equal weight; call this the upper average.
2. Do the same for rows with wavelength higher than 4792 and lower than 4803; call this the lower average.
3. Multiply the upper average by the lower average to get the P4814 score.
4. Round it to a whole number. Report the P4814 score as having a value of 110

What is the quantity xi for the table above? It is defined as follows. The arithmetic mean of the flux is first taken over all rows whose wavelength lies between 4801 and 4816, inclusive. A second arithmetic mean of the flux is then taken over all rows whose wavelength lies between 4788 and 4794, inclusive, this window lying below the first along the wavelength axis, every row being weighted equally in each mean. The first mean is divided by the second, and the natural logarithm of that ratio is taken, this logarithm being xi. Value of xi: -0.10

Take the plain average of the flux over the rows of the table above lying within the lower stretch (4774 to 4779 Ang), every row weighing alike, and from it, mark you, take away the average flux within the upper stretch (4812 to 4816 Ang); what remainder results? 1.8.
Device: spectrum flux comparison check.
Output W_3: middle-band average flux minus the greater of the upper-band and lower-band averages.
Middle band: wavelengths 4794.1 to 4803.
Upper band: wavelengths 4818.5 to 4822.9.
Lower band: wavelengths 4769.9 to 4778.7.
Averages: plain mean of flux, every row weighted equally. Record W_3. -2.4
